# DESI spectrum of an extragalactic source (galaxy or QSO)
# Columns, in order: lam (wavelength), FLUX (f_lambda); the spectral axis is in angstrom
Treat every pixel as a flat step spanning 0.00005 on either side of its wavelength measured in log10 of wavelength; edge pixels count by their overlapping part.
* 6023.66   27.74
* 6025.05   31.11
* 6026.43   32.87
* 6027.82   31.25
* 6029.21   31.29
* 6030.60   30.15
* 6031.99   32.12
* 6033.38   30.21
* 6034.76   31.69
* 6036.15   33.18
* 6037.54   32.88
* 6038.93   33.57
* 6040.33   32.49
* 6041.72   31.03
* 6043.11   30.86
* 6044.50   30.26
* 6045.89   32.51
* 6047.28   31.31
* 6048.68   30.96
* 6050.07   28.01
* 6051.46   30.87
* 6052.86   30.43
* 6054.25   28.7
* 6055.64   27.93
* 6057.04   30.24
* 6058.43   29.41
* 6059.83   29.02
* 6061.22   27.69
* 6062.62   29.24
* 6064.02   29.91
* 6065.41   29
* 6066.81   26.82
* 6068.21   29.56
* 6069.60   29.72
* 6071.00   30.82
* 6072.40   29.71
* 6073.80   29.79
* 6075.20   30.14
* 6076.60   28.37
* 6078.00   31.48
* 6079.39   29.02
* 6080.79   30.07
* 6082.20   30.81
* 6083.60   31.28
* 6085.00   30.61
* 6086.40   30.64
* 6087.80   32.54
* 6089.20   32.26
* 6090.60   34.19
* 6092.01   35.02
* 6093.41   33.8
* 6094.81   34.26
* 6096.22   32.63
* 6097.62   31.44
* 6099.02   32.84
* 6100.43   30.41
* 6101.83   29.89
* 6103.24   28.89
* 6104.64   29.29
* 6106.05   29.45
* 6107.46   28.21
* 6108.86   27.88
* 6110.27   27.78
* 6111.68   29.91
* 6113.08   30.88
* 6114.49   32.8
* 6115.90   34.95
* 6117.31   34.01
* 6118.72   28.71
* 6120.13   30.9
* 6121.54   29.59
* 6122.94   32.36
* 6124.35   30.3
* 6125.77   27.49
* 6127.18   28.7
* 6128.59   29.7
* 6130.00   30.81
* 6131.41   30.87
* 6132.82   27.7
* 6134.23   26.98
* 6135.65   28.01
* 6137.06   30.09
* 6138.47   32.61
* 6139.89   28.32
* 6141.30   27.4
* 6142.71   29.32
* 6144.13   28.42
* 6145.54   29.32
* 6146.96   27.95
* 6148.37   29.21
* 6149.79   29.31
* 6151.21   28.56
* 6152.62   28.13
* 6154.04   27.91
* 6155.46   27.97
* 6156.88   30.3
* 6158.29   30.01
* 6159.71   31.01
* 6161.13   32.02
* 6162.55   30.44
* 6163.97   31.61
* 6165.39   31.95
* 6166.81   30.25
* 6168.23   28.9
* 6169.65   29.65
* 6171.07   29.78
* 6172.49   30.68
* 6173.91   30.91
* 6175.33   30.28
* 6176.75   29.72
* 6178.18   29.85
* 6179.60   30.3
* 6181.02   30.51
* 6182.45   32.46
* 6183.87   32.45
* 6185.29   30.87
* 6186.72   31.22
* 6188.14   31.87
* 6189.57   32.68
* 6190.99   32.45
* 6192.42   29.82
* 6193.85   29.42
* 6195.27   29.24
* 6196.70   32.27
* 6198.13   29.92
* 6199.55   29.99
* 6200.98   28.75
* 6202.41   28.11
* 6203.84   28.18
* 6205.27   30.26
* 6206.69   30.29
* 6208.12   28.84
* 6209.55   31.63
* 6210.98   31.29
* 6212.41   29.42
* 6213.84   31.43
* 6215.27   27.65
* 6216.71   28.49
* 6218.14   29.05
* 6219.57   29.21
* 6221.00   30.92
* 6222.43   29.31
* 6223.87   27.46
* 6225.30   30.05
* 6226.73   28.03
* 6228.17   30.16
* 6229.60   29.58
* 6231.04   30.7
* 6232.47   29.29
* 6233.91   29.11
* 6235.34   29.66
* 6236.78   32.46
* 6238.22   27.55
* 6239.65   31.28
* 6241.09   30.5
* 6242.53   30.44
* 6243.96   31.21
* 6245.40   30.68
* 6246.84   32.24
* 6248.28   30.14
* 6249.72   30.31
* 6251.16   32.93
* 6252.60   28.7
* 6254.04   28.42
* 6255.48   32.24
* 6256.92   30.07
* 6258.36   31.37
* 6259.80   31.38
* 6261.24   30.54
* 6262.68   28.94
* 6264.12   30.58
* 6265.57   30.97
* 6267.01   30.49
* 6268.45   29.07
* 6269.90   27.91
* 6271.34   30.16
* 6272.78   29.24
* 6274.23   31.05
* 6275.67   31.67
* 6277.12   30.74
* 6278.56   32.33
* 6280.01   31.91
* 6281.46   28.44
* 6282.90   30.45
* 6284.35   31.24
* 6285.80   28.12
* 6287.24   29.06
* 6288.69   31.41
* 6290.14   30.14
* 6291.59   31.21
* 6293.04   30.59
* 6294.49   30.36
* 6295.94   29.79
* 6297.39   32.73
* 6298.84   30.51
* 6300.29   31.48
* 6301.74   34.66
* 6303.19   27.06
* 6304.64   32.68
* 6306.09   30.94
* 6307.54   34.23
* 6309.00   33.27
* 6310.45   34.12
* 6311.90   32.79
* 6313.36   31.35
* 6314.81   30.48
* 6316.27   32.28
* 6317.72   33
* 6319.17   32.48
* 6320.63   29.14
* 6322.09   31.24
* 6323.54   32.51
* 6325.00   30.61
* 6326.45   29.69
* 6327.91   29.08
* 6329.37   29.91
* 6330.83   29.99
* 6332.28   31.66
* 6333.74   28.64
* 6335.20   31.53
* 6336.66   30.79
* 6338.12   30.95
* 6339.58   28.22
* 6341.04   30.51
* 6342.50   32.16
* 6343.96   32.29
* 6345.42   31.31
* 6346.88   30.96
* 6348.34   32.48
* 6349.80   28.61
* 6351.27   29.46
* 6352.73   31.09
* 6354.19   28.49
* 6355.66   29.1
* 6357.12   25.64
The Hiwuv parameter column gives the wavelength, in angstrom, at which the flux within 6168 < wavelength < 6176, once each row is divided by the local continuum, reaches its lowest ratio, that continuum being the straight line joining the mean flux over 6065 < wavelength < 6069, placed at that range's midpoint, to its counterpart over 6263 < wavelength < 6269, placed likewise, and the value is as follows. 6168.23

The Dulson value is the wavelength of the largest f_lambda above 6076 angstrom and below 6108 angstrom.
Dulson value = 6092.01 angstrom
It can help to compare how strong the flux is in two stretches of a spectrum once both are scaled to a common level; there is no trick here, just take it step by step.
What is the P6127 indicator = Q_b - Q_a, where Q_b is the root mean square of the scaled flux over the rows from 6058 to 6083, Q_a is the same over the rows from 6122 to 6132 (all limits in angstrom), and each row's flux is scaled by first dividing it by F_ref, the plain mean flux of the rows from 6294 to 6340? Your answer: -0.018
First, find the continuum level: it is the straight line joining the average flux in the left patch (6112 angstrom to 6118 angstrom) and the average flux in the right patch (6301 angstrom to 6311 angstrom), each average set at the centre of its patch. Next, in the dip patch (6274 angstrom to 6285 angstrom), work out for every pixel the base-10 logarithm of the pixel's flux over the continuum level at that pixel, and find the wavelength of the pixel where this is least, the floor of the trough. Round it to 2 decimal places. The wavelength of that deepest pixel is 6281.46 angstrom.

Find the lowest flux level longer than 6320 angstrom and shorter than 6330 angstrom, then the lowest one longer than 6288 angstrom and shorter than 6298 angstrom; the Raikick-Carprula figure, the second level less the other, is 1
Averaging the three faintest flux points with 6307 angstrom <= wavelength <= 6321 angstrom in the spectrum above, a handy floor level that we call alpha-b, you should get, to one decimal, 30.3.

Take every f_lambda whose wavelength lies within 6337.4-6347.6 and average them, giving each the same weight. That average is 30.9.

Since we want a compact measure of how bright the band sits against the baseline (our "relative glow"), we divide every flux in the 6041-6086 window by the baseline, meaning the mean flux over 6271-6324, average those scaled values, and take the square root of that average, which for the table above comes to 0.978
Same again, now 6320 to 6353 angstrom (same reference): 0.989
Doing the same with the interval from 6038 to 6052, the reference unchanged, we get 1.000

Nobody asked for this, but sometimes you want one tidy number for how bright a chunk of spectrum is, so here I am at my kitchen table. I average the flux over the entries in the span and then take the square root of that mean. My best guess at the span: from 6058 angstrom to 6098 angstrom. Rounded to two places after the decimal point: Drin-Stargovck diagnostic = 5.54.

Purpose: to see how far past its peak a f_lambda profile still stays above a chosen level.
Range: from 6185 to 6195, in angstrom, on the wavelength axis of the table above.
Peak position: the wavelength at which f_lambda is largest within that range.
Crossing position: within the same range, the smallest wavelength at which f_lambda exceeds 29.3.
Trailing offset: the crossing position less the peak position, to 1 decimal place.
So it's -4.3 angstrom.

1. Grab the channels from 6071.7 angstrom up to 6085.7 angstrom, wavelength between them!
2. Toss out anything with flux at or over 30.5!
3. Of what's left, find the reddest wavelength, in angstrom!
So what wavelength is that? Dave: 6080.79 angstrom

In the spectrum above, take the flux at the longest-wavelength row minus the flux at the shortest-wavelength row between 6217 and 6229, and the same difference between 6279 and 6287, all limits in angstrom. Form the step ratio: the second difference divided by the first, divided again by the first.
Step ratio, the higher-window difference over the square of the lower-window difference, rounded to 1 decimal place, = -3.1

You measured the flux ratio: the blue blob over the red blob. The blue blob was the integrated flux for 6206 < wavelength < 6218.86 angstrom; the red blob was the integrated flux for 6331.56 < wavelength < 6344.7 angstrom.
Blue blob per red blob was 0.95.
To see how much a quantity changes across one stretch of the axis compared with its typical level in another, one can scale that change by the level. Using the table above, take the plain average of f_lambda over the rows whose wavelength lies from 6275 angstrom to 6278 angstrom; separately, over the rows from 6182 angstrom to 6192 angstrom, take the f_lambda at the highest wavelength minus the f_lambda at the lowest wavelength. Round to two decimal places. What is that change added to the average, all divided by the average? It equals 1.00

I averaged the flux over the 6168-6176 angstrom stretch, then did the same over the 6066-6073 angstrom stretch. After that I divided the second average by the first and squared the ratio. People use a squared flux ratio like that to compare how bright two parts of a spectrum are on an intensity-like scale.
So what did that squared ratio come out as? 0.95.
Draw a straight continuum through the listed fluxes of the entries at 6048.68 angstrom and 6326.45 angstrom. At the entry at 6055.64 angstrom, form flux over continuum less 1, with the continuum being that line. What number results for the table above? -0.10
